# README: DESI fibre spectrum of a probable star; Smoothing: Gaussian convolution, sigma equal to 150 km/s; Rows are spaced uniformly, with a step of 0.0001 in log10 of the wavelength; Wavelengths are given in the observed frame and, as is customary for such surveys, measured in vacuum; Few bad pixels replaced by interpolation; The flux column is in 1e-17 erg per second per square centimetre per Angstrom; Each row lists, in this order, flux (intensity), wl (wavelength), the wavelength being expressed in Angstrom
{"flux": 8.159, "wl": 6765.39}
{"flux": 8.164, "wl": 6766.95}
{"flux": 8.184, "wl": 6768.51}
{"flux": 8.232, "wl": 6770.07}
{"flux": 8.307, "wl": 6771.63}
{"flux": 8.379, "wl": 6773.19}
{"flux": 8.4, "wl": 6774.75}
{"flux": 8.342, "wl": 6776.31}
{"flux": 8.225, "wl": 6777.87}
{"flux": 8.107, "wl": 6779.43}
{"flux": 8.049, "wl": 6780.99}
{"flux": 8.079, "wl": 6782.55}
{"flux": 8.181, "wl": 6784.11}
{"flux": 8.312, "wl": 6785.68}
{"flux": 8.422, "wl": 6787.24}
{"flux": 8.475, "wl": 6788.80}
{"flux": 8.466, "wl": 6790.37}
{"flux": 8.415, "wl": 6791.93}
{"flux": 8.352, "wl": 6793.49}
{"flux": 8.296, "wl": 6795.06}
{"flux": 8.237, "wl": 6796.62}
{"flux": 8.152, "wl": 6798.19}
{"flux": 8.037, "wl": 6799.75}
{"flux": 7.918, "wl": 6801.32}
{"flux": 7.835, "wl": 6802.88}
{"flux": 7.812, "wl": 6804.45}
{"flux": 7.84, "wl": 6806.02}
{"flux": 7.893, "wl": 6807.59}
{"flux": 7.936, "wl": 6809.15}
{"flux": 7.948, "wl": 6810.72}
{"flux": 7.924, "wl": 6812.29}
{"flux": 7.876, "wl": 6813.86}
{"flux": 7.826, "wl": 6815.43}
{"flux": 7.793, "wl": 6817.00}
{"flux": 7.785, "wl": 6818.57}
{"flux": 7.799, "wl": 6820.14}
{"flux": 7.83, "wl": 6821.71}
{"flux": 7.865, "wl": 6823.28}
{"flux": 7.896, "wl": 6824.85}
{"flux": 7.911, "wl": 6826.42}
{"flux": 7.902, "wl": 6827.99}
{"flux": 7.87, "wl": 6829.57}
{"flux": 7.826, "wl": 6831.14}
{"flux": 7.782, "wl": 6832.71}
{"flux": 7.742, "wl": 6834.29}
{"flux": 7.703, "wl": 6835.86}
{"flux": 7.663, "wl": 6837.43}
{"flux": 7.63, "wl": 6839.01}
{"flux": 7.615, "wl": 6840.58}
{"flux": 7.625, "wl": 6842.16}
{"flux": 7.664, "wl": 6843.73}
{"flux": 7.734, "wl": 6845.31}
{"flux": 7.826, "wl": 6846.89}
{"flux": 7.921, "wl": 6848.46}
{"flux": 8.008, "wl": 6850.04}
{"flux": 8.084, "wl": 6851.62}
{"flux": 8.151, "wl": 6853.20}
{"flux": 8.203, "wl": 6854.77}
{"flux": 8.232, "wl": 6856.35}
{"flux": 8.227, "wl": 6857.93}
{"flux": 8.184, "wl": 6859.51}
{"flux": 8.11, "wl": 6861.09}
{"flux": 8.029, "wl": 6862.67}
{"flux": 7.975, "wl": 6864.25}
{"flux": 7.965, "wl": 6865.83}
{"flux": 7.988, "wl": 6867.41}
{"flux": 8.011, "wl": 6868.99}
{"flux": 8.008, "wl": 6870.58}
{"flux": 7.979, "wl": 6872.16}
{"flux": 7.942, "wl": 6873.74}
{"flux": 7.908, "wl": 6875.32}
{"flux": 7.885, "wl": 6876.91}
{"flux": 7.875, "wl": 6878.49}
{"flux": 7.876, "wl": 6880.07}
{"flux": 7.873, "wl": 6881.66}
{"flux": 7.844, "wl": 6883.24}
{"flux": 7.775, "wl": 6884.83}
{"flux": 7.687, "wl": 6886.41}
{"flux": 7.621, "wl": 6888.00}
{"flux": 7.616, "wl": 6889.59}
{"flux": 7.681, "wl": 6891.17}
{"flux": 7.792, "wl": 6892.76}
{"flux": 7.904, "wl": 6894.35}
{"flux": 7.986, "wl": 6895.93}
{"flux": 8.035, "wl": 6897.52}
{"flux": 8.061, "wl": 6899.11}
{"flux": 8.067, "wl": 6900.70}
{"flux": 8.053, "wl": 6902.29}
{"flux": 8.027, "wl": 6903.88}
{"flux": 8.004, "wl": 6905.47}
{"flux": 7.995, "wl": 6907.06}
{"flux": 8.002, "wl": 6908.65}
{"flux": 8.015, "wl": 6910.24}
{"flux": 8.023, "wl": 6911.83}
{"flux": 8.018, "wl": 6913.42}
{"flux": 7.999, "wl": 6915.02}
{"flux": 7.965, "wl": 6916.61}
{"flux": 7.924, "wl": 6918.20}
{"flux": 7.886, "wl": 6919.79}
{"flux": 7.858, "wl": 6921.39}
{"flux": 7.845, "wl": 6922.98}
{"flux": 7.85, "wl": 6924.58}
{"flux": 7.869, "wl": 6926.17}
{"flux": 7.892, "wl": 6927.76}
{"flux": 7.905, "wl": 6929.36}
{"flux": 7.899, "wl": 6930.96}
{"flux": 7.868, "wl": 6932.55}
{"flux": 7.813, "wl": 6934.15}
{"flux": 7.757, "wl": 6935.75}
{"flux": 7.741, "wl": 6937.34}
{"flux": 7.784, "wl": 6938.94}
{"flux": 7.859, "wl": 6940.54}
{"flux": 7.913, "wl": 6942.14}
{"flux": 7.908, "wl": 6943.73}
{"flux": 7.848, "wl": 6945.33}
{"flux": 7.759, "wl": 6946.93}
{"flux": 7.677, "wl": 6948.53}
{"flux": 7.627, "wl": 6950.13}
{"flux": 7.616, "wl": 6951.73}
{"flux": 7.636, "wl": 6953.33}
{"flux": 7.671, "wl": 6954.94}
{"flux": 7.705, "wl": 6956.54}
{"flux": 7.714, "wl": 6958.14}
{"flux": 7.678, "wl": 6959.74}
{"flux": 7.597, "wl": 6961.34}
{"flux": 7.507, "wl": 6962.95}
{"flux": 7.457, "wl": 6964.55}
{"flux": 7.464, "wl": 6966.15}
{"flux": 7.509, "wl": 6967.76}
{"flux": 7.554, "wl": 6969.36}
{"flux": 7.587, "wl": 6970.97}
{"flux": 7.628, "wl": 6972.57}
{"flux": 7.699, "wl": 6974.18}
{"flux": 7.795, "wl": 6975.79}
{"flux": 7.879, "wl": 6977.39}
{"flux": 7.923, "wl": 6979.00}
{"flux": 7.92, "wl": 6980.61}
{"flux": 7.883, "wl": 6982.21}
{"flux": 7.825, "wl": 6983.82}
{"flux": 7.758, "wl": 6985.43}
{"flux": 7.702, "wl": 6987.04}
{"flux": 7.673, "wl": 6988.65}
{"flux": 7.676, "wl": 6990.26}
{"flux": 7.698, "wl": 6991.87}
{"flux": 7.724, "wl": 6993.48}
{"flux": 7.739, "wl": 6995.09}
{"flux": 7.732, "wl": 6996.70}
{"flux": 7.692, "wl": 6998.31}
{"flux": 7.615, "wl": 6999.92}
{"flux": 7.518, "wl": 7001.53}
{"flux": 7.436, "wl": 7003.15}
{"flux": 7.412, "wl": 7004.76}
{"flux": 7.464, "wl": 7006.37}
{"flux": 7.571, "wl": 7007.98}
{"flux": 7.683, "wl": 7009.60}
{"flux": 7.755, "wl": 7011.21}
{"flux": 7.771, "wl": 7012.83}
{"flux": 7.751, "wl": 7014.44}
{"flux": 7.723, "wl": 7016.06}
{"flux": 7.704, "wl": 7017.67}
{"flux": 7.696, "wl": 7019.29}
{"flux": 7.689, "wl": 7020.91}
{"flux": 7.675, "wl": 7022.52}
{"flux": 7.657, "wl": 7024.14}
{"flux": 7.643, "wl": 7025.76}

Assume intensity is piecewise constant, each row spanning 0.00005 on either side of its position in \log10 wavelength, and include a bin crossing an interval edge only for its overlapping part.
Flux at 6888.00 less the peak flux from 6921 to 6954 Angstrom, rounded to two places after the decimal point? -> -0.29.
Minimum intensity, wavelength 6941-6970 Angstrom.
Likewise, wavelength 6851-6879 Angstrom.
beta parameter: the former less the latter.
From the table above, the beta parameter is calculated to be -0.42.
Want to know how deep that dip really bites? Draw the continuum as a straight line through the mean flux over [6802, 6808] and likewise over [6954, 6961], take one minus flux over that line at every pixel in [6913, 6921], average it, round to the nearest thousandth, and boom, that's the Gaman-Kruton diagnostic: -0.029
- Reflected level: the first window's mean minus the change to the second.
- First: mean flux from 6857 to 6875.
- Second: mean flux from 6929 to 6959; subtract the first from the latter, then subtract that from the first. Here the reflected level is 8.30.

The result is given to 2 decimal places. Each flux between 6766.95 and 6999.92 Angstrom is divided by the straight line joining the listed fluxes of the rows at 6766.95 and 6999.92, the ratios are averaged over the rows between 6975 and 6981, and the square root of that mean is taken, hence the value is 1.01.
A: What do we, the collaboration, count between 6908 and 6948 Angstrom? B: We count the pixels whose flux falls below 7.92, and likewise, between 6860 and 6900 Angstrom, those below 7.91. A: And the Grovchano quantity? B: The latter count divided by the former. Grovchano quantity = 0.72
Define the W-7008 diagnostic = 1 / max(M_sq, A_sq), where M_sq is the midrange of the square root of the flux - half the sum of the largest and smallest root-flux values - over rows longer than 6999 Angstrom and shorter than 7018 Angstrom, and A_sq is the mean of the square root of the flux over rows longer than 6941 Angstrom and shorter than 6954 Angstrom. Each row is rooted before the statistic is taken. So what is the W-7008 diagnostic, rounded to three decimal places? 0.359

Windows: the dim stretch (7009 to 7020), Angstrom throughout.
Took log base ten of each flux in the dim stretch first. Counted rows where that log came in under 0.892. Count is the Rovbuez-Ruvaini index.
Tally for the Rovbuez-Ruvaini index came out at 7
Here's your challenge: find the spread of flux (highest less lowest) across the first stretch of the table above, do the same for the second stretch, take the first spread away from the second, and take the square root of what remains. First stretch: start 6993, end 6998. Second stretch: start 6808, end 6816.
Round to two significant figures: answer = 0.33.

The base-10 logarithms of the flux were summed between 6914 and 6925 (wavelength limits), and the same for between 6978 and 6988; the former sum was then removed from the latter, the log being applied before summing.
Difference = -1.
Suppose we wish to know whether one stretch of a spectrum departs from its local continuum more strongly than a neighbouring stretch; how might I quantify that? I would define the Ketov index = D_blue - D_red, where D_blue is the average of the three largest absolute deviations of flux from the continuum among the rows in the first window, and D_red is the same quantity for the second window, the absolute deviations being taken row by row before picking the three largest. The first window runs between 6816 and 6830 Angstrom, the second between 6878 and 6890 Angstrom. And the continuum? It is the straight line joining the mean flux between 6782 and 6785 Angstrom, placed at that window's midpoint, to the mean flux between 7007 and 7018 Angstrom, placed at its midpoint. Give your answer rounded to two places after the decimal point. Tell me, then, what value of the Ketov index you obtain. -0.02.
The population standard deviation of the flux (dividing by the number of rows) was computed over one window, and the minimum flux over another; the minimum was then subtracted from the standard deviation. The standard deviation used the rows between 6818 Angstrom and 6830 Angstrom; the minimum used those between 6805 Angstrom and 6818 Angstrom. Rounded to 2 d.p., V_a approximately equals -7.75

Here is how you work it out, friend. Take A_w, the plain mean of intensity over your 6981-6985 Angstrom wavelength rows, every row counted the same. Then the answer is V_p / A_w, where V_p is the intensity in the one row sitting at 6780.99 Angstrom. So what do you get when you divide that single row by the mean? 1.02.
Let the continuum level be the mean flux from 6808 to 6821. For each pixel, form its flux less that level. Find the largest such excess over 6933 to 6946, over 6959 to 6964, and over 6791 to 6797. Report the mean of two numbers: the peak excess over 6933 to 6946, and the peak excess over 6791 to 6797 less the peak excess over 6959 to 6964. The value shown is 0.39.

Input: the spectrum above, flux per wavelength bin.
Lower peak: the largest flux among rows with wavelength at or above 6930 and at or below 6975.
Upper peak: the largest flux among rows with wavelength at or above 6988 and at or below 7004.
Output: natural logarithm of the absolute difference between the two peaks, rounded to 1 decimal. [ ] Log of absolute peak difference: -1.7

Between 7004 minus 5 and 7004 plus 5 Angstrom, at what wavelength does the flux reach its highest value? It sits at 6999.92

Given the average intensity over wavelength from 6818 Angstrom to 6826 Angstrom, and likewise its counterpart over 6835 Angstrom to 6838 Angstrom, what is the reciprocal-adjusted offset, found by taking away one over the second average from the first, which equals 7.7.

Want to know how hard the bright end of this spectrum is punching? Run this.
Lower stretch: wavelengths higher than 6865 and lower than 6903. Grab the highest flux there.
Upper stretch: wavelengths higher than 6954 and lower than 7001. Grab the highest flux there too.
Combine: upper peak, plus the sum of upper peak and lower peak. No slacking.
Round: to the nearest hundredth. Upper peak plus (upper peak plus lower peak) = 23.91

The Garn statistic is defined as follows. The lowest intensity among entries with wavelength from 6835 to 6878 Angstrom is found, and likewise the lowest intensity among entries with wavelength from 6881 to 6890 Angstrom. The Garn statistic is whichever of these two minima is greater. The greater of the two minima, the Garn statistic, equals 7.6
